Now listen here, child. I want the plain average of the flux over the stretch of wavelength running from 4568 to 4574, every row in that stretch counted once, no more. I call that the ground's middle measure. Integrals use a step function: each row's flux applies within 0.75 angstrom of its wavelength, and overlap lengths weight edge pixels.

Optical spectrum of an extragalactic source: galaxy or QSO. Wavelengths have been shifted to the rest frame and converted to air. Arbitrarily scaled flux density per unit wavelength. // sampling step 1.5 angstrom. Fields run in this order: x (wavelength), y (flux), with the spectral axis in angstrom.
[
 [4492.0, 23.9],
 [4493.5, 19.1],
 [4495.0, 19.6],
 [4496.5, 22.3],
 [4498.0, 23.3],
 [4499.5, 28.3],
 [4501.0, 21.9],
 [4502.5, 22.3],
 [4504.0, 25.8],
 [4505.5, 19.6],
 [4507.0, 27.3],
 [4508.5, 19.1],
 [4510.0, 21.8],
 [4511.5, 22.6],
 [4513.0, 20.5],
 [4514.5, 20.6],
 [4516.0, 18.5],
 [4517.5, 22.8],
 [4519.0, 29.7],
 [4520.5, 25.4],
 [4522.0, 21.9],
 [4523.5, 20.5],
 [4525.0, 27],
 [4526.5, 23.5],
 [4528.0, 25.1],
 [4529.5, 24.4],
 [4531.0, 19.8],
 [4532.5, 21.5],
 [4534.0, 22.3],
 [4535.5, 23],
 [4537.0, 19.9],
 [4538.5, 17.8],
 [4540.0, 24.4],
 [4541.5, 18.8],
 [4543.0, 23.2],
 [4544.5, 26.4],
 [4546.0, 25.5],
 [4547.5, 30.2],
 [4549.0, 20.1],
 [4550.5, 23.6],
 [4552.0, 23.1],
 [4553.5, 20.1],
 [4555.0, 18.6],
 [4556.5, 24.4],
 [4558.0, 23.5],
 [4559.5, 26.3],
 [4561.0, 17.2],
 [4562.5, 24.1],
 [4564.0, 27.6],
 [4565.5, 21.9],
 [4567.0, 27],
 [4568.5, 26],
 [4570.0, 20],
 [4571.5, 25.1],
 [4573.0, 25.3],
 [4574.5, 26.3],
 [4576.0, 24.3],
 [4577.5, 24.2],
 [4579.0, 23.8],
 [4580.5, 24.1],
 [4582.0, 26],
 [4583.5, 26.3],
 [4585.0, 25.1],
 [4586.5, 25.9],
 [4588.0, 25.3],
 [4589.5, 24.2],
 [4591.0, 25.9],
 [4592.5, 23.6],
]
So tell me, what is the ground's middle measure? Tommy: 24.1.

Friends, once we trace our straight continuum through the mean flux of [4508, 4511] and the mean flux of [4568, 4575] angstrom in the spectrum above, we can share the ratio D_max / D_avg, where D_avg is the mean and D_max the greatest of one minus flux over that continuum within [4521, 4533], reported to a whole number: -2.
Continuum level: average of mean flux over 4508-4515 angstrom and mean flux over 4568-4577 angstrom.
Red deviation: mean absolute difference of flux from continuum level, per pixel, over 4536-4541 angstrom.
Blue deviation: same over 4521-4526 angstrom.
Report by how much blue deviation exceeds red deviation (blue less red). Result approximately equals -0.7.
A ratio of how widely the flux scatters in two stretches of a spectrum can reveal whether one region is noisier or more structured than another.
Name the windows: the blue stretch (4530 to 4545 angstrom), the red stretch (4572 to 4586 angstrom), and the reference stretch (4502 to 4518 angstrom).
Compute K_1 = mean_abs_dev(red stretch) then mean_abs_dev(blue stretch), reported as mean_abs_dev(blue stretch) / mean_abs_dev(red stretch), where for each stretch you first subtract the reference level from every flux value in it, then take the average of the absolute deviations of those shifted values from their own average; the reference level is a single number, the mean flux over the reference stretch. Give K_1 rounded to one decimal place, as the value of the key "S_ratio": 2.6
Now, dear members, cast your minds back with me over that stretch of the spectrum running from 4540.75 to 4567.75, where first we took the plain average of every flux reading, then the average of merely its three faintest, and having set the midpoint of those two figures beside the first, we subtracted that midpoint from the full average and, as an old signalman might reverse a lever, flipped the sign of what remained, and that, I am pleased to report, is -2.6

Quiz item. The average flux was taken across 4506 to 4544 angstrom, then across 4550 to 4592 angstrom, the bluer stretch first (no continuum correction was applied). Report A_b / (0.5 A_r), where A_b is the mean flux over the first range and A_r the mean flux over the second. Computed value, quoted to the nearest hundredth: 1.86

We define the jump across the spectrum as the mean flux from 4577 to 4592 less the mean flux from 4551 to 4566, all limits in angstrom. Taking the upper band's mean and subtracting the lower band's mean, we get 2.4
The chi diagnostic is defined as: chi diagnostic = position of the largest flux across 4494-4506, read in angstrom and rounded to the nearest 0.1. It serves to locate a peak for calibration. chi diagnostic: 4499.5 angstrom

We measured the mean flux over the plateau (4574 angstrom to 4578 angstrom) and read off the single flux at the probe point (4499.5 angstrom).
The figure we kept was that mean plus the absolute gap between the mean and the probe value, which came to 28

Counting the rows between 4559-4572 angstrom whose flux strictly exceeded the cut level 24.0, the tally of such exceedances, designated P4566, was 6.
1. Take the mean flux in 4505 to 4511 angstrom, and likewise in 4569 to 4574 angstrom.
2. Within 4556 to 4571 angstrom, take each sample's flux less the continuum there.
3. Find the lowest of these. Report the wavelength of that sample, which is 4561.0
